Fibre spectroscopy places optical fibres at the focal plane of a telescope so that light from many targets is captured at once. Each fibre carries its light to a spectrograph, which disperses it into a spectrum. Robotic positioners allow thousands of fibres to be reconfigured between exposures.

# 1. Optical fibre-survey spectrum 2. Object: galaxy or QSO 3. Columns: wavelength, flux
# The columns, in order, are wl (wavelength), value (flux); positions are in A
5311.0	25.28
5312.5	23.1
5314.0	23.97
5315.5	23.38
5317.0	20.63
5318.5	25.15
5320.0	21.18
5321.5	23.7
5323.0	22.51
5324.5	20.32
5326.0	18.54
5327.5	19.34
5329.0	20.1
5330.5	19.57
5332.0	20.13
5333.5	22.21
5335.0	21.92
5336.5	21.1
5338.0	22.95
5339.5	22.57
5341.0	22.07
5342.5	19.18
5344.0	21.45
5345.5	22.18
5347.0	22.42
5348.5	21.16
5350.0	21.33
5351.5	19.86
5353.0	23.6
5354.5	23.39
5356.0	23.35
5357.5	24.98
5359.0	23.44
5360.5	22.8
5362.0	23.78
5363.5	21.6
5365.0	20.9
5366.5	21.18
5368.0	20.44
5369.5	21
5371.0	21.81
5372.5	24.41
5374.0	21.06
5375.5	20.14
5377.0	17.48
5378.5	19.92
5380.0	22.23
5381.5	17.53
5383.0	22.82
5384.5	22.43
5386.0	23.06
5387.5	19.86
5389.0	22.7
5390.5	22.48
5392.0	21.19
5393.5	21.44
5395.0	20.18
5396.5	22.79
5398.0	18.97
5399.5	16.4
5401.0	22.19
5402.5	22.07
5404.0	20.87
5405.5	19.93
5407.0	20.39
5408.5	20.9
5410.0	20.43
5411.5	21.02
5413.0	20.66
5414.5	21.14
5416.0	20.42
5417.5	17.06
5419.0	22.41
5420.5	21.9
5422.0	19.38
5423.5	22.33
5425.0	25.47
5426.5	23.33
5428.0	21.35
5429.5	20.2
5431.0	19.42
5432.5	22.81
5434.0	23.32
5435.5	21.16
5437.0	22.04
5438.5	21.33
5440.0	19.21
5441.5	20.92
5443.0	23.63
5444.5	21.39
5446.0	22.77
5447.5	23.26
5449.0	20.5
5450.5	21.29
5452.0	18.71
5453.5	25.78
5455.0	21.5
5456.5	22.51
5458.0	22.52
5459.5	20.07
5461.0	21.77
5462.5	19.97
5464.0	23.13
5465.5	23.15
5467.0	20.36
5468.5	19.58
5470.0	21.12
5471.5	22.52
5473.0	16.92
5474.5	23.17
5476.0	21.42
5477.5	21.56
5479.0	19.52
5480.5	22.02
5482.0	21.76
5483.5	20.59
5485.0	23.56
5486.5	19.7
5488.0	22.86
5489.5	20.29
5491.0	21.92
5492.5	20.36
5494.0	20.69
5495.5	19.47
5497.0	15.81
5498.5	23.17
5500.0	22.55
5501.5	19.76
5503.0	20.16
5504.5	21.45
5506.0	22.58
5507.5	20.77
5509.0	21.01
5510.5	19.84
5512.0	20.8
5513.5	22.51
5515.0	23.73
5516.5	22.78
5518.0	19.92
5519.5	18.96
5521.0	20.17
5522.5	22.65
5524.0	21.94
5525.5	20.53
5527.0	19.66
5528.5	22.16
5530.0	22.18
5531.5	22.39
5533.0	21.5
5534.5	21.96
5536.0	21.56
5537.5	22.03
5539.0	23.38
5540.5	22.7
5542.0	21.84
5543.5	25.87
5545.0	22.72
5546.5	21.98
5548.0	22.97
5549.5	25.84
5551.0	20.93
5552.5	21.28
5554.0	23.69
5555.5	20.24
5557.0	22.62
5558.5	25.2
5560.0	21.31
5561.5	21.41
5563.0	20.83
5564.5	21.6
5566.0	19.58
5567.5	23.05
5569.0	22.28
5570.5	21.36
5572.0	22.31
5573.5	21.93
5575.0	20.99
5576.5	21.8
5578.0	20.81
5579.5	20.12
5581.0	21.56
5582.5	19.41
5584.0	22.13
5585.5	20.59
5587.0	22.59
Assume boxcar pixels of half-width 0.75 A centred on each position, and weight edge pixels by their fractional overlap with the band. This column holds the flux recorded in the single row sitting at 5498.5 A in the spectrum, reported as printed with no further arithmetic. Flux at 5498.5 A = 23.17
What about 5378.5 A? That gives 19.92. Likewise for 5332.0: 20.13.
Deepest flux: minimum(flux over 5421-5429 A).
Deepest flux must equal 19.38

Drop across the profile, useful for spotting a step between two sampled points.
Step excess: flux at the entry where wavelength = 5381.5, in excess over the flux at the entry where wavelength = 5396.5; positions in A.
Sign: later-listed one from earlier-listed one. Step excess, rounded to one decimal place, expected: -5.3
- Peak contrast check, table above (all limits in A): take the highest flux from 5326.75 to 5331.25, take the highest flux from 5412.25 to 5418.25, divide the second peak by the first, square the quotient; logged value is 1.11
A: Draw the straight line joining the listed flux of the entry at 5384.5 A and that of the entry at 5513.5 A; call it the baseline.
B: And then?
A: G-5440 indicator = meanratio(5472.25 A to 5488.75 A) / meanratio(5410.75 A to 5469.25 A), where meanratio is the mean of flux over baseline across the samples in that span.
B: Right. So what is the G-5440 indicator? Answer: 0.98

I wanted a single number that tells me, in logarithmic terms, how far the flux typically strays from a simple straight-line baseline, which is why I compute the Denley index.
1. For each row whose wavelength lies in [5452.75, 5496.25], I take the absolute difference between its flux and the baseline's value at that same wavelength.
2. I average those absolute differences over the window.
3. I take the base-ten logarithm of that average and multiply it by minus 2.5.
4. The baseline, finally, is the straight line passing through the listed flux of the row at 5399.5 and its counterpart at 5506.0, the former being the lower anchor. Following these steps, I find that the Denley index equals -0.55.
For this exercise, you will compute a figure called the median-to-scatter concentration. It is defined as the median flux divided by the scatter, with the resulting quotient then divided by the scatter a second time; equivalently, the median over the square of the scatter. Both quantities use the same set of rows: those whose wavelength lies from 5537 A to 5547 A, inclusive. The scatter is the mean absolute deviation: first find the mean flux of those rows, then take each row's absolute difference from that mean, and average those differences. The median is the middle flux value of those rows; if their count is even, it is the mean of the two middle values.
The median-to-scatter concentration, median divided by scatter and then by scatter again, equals 24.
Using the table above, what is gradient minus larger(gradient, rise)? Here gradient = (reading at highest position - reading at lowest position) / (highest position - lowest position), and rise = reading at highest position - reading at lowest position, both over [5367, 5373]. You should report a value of -3.1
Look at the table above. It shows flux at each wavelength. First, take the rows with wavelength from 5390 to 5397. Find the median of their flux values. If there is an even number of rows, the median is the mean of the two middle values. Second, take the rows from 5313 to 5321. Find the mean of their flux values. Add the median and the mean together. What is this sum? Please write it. 44.3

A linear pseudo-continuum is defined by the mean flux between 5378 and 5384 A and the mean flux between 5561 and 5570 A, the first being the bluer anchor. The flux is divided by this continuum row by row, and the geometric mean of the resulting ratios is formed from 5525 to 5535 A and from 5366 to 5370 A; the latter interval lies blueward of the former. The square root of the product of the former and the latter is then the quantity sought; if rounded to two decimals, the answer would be 1.01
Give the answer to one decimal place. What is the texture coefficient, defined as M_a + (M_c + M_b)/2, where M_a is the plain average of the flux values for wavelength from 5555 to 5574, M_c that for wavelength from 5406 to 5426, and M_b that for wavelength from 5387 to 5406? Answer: 42.8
